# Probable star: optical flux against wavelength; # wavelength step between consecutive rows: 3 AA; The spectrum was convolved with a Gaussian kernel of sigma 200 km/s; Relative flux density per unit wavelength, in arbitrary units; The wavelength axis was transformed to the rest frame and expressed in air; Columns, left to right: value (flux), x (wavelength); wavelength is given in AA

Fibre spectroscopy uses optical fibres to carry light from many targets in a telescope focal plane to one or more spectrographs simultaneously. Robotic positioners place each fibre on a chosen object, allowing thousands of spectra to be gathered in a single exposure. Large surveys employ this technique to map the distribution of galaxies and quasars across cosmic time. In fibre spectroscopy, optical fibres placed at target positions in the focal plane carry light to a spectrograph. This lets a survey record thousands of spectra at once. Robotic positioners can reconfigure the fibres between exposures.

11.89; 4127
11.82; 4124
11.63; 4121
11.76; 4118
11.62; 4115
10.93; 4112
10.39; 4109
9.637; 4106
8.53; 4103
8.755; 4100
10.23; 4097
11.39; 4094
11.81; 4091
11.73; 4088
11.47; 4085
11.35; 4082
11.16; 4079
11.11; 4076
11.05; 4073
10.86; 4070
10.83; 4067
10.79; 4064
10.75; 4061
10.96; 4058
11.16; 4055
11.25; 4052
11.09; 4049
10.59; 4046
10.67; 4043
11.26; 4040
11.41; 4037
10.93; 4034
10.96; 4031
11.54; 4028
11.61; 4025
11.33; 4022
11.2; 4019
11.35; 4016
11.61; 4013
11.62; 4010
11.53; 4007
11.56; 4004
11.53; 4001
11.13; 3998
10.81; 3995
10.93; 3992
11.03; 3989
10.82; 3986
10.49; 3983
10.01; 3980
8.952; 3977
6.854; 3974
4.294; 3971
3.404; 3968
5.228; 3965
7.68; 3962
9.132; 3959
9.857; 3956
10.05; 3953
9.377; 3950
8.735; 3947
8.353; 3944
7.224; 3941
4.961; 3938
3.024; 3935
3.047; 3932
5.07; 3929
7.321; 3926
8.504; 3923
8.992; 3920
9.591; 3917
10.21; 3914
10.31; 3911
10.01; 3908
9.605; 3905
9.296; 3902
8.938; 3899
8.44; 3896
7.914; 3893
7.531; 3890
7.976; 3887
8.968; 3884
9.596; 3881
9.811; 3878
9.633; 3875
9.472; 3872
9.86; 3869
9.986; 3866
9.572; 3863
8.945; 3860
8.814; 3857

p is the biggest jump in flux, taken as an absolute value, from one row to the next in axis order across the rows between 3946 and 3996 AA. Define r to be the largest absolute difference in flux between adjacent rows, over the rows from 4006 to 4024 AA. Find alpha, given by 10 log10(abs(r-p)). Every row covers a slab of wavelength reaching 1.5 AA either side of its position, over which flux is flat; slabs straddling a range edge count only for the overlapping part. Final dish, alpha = 3.6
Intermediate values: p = 2.6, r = 0.3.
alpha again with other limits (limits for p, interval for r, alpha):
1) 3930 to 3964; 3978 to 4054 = 2.2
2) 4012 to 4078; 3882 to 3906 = -4.0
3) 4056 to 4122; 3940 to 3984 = 0.4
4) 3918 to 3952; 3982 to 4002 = 2.7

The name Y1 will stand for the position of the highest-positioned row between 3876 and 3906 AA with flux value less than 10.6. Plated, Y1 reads 3905 AA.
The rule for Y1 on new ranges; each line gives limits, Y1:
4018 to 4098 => 4097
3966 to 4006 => 3983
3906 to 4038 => 3983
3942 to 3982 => 3980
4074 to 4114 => 4109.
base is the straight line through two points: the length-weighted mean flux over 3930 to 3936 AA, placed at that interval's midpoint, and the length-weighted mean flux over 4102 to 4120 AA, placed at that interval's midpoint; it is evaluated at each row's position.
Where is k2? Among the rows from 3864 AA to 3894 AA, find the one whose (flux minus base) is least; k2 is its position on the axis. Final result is 3890 AA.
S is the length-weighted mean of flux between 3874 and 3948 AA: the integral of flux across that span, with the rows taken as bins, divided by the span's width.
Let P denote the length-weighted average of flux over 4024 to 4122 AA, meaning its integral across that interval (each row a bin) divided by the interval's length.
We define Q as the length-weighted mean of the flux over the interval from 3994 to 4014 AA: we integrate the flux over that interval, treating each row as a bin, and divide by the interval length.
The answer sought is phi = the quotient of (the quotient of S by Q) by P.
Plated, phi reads 0.065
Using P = 10.94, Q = 11.4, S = 8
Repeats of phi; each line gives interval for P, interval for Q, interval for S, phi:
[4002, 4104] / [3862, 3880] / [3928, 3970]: 0.063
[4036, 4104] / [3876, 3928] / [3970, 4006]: 0.102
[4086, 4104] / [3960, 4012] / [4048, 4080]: 0.113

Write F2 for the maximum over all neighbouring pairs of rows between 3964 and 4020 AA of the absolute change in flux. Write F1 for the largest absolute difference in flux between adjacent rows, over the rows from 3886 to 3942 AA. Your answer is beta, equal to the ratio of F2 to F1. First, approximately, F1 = 2.3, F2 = 2.6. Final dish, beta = 1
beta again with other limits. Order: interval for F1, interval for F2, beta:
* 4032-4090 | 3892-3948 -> 4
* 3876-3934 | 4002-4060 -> 0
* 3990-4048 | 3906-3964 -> 4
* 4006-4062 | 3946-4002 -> 4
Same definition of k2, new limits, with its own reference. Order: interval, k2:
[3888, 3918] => 3890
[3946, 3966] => 3965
